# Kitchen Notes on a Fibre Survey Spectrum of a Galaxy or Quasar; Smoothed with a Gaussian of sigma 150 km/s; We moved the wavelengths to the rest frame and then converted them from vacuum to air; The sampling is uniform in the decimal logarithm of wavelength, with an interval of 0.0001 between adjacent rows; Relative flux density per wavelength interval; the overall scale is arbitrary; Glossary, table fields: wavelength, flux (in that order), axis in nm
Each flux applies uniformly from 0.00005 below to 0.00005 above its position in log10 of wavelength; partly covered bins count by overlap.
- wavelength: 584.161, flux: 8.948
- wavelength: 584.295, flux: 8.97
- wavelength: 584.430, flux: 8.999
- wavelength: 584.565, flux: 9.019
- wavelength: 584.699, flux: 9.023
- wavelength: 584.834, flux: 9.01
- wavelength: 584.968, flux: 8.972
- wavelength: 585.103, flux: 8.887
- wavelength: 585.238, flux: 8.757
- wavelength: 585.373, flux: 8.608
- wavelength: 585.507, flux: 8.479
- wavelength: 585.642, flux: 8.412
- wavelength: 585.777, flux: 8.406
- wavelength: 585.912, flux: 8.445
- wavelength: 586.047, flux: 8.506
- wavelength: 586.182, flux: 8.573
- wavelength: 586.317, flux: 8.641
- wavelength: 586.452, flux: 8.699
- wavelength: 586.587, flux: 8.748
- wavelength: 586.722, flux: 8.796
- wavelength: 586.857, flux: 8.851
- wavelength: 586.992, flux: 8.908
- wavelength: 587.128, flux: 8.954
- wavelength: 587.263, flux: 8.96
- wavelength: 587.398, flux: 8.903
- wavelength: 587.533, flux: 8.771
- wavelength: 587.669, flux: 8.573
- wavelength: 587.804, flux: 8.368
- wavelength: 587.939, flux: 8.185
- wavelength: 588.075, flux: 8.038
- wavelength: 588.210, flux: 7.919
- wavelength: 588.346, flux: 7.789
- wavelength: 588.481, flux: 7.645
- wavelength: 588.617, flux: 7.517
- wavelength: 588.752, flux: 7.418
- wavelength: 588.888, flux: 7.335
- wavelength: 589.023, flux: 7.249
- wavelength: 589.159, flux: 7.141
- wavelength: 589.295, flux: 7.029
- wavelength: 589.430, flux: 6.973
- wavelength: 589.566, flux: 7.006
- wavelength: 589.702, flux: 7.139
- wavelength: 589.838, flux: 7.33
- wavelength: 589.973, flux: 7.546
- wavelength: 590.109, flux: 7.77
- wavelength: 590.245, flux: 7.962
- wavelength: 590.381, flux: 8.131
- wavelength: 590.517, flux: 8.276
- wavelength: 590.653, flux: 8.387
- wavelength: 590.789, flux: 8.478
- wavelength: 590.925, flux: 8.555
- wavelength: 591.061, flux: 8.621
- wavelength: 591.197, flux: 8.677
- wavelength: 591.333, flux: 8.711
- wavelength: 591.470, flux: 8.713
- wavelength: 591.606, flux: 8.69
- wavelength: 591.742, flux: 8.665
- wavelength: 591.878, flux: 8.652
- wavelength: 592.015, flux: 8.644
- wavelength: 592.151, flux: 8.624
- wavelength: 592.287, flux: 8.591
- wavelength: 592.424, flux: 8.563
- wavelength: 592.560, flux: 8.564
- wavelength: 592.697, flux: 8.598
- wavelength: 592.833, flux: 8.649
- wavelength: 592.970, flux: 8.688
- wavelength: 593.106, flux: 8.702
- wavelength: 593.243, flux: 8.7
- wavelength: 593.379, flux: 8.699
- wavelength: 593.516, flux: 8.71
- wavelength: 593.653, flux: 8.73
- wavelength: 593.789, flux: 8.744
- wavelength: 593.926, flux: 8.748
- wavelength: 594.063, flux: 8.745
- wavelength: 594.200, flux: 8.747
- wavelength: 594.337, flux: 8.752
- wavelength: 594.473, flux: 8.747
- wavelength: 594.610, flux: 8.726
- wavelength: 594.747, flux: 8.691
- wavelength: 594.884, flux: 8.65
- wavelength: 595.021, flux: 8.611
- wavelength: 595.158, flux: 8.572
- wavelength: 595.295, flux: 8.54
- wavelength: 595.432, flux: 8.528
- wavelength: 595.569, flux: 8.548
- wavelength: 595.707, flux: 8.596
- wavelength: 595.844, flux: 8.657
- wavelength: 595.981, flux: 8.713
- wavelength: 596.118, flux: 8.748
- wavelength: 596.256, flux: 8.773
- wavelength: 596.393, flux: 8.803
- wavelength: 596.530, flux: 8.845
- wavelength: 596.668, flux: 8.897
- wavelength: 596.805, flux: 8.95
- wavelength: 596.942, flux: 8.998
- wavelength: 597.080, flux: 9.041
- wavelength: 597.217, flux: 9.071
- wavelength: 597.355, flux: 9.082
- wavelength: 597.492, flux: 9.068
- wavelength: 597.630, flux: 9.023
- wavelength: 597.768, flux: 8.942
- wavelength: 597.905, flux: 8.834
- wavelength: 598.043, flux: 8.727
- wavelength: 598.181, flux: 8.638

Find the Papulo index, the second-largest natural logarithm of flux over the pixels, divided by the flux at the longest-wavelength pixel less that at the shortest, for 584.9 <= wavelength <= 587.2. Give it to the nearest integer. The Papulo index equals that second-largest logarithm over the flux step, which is -122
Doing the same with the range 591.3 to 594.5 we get 60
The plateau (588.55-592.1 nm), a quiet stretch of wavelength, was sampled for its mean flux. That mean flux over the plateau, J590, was 7.95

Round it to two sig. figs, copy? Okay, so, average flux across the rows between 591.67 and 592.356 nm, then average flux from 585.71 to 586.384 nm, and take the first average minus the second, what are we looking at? 0.12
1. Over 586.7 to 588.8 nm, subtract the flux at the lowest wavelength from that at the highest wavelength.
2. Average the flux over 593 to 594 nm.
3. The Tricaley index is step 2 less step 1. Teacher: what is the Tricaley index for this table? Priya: 10.1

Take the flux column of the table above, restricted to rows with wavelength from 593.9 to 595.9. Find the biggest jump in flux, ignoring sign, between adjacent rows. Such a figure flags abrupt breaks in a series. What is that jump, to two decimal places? 0.06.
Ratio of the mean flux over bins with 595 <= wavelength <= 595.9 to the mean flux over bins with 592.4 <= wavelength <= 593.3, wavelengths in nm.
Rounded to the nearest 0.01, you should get 0.99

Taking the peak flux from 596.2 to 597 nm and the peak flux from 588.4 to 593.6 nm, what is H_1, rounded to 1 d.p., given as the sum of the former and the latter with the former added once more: 26.7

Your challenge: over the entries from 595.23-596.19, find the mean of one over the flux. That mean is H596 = 0.116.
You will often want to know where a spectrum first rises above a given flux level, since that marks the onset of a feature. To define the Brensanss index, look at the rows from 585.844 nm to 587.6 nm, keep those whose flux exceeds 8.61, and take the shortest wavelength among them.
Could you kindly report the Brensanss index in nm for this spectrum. 586.317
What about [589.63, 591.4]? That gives 591.061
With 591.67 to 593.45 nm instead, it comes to 591.742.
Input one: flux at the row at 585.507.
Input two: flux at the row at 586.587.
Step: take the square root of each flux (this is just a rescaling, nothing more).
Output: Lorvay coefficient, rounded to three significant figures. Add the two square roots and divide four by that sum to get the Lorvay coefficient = 0.681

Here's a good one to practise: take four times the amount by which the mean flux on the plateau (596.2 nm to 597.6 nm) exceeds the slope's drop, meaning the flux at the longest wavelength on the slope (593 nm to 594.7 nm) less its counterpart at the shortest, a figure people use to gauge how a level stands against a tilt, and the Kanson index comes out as 35.7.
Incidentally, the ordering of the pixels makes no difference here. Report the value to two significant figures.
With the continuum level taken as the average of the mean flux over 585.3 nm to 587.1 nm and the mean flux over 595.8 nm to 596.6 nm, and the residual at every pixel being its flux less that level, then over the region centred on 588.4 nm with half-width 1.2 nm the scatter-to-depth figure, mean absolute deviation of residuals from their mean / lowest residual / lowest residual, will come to 0.19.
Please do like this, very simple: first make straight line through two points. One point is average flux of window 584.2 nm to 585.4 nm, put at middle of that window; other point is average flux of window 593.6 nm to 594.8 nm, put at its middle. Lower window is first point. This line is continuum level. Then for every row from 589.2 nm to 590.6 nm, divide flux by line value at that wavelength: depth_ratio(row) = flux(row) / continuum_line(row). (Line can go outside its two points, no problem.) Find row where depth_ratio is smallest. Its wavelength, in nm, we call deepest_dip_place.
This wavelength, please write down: 589.430 nm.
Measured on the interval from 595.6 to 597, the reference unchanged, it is 595.707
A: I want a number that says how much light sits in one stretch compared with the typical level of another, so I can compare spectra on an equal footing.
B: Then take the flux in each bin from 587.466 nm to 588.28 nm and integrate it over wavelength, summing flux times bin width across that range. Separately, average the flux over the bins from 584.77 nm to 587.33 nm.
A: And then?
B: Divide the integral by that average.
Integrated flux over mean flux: 0.8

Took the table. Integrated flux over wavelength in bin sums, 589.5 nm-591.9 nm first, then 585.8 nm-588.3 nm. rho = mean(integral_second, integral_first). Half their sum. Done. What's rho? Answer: 20.5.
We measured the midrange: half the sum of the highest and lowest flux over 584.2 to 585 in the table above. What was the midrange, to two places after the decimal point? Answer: 9.00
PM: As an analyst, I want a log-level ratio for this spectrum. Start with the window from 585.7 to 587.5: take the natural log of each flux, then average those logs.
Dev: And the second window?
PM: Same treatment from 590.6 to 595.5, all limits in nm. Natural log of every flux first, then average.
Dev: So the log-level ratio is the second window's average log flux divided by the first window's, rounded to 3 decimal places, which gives 0.996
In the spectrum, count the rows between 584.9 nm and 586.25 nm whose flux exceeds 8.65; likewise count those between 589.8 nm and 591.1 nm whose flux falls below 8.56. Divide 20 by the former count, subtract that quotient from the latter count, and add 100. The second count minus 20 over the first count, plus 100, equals 102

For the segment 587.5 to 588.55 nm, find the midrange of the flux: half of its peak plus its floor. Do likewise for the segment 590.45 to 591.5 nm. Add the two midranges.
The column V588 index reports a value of 16.7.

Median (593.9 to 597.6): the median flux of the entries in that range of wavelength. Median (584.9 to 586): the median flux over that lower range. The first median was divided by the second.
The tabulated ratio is 1.02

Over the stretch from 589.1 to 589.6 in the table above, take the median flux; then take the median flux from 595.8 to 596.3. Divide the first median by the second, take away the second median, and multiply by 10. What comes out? -79.3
